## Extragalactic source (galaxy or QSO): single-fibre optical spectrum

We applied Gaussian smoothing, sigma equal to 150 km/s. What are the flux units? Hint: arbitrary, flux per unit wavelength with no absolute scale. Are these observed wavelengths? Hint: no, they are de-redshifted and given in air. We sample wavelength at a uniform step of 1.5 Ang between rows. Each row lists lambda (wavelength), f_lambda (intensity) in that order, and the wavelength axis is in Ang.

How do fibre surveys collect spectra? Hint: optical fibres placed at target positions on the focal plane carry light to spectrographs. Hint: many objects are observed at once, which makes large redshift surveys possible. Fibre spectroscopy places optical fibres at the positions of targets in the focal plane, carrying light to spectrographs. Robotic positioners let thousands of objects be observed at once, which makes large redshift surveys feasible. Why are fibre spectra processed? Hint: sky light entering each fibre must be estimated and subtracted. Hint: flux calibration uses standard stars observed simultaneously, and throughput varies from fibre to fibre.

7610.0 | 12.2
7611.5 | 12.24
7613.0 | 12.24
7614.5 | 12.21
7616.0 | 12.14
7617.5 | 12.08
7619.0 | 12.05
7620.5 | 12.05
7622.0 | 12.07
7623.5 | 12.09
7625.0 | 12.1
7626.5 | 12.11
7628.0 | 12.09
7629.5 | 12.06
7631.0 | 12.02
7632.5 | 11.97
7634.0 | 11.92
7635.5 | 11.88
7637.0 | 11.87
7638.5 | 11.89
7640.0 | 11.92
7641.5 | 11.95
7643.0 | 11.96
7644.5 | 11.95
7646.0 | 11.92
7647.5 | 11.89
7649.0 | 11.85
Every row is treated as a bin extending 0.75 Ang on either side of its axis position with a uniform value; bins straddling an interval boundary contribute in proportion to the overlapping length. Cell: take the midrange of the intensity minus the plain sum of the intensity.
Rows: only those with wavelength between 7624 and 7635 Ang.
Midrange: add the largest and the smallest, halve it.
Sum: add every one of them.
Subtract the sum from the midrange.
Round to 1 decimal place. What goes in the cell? -72.3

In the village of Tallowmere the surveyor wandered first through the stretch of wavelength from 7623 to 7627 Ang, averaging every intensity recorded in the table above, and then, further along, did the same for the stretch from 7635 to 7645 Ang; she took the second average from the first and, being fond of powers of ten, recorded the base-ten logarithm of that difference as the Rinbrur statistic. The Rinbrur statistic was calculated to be -0.74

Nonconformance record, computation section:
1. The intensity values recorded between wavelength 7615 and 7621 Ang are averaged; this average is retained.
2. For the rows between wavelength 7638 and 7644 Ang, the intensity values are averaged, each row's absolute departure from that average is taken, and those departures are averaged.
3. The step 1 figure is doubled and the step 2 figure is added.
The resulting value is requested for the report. 24.2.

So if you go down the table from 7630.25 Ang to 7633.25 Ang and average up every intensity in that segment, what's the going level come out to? 12.0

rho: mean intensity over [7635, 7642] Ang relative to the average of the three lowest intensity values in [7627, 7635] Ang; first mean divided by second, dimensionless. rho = 0.994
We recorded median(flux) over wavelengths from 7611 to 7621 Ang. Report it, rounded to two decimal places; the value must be 12.14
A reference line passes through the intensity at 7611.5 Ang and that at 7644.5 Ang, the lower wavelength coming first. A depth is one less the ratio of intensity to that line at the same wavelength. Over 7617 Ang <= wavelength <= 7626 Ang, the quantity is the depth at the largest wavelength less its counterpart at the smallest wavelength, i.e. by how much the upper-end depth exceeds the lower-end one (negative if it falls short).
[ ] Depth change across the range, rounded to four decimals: -0.0070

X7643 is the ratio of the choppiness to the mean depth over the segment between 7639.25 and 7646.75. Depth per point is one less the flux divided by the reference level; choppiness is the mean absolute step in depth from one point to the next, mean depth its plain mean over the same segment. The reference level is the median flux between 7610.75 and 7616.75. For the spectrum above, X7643 0.070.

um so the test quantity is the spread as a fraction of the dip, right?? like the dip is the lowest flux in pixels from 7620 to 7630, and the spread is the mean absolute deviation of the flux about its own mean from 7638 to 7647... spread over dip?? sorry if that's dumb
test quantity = 0.0018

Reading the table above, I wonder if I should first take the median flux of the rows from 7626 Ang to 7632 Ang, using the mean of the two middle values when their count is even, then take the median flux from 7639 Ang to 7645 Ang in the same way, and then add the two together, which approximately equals 24.0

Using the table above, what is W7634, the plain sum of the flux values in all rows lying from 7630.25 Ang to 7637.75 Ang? 60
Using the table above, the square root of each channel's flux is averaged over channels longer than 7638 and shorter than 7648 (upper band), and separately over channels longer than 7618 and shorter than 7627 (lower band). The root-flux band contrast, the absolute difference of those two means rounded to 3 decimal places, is 0.022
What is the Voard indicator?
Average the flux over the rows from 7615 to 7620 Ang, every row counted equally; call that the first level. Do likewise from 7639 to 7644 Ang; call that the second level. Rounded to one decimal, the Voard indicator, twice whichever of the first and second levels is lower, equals 23.9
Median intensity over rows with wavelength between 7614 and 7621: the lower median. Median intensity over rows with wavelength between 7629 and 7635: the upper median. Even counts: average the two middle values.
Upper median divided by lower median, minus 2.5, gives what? -1.51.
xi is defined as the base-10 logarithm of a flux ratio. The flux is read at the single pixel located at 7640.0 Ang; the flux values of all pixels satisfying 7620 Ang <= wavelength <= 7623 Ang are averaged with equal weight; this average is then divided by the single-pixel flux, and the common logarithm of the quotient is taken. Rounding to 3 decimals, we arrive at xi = 0.005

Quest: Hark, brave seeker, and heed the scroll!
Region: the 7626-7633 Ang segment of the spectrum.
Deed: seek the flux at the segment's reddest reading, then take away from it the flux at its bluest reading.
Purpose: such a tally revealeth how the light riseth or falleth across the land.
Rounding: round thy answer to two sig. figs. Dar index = -0.14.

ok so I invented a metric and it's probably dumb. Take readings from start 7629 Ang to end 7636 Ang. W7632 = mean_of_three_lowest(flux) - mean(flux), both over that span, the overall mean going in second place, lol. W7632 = -0.047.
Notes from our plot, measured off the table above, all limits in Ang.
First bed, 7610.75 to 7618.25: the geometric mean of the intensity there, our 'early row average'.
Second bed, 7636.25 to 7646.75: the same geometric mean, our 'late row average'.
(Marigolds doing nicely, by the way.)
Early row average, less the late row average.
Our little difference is 0.26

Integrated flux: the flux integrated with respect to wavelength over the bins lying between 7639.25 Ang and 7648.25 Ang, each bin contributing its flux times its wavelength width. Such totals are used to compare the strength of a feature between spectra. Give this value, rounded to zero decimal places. 107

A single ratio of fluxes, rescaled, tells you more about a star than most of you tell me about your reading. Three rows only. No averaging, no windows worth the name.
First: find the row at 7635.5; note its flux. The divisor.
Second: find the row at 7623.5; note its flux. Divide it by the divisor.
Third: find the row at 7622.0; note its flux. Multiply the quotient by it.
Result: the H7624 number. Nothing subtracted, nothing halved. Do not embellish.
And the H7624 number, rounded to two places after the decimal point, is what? 12.28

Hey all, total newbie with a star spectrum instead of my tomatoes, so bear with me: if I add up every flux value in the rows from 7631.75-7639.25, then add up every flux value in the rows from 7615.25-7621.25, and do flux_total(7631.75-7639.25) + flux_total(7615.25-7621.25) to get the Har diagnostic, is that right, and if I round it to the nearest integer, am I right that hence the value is 108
